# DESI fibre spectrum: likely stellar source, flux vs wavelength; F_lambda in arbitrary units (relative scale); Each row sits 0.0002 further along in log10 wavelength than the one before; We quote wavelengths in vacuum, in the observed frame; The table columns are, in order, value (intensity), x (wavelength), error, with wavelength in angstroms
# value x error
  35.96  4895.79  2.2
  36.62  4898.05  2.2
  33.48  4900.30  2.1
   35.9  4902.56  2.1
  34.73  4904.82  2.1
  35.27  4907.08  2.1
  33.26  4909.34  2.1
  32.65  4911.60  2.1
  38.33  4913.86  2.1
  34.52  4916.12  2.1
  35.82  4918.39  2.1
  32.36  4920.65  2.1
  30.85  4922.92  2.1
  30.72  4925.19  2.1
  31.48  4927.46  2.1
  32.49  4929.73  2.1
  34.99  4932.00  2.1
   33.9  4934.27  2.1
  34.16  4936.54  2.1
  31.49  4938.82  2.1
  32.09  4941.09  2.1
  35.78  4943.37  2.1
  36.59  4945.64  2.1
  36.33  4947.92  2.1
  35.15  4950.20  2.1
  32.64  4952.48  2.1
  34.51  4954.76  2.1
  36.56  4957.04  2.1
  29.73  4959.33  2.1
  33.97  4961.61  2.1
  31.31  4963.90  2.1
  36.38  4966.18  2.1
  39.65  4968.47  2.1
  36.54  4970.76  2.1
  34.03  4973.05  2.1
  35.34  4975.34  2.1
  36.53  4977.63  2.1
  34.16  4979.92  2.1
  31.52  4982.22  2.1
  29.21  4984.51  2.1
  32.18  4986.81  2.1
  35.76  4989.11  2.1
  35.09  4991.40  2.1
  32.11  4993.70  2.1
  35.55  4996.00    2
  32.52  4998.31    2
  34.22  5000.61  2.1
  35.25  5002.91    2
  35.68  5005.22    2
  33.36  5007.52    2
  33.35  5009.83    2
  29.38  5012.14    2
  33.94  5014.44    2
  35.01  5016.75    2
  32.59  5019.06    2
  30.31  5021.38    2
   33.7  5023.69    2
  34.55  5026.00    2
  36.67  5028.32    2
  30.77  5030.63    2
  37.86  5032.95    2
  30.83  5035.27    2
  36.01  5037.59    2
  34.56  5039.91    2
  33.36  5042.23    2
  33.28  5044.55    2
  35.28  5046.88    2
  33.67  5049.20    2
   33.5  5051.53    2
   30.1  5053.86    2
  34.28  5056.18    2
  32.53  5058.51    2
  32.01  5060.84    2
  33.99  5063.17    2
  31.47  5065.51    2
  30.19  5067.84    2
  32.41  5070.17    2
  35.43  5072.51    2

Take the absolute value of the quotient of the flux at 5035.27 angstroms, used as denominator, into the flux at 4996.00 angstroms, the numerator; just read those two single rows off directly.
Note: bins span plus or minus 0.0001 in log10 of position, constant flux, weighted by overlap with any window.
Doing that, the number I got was 1.15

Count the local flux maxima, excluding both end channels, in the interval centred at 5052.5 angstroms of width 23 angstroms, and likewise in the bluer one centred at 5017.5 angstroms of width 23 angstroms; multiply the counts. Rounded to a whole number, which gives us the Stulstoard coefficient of 2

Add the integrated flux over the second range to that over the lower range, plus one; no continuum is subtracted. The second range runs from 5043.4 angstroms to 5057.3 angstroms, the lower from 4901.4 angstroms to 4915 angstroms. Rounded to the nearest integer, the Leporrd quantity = 941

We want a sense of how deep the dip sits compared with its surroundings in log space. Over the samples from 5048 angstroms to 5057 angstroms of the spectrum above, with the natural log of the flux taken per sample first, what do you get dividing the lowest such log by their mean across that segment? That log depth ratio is 0.975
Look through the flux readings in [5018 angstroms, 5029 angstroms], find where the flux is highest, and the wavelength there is 5028.32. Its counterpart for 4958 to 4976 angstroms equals 4968.47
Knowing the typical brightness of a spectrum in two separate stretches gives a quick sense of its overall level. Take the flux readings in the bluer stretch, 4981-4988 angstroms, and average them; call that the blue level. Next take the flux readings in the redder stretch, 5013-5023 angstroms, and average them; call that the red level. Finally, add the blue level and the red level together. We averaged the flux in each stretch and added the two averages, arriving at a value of 63.9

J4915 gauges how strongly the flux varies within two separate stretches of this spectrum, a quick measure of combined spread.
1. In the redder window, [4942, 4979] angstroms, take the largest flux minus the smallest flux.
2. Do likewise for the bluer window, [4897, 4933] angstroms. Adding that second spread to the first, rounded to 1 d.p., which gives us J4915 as 17.5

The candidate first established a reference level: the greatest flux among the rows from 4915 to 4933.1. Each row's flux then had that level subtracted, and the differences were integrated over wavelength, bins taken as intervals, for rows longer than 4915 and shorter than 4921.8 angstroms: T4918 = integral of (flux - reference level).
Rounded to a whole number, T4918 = -11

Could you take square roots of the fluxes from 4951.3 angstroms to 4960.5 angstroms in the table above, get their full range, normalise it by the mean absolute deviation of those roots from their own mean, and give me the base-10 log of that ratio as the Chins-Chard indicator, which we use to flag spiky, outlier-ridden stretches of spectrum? 0.498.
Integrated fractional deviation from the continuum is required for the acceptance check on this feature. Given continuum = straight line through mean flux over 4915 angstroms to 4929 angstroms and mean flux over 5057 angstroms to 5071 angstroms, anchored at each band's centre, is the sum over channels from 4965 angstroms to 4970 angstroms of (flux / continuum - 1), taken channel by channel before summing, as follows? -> 0.34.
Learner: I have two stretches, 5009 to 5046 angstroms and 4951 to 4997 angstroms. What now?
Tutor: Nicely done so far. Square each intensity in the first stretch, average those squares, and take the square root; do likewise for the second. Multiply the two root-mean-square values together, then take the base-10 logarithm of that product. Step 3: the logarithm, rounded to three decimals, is 3.061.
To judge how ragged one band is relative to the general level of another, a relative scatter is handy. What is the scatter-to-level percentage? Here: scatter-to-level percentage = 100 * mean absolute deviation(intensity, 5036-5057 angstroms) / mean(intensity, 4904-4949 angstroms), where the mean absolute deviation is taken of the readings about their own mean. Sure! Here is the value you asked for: 3.3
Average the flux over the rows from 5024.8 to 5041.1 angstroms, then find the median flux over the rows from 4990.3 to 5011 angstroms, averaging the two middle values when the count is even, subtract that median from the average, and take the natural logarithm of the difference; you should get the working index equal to -1.4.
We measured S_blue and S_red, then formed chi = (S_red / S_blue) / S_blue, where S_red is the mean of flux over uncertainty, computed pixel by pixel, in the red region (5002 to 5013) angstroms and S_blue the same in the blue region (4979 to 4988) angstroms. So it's 0.073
